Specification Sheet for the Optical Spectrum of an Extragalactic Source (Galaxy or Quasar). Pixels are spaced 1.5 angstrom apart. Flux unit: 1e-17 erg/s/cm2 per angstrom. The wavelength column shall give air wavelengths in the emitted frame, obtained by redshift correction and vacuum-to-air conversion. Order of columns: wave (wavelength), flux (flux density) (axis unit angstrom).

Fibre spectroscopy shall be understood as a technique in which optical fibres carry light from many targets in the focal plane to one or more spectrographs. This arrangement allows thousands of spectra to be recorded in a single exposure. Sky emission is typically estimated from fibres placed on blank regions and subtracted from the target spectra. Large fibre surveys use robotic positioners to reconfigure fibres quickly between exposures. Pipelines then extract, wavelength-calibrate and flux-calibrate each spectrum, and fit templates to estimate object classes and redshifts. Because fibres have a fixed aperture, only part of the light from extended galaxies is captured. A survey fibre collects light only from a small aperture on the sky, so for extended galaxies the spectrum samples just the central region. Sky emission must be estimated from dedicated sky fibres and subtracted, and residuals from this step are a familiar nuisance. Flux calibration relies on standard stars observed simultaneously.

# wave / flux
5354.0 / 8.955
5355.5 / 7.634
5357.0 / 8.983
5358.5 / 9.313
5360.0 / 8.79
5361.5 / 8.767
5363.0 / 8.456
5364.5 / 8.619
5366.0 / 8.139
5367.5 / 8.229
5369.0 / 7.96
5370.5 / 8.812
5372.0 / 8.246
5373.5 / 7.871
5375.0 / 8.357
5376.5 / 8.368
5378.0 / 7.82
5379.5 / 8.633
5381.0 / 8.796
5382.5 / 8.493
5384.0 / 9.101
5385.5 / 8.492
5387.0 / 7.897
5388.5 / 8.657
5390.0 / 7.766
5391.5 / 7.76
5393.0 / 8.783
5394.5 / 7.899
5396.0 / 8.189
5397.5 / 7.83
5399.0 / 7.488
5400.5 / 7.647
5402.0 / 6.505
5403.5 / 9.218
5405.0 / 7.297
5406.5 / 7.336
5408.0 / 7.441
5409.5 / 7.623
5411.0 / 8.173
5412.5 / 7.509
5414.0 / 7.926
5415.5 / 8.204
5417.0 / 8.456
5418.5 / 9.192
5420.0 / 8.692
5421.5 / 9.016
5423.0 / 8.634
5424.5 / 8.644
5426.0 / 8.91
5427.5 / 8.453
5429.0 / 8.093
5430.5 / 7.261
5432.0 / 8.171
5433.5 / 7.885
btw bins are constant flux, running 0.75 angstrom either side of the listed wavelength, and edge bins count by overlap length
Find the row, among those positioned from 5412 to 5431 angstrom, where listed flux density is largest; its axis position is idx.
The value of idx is 5418.5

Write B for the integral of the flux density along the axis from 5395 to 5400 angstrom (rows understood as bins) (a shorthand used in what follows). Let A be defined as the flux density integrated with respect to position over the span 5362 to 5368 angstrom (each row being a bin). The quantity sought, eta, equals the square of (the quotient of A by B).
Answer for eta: 1.7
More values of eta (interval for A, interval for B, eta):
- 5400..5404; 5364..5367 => 1.5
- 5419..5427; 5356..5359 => 6.8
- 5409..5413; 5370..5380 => 0.1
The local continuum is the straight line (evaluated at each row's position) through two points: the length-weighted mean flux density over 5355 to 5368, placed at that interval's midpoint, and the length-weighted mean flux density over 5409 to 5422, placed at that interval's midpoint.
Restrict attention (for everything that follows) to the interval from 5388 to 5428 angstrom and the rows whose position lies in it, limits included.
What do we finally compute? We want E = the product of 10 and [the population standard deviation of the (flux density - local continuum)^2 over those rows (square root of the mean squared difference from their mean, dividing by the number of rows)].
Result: 6.7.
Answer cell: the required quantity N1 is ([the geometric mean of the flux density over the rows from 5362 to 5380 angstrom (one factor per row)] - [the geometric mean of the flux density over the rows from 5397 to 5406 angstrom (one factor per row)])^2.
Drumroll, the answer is 0.44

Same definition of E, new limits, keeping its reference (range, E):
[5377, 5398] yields 1.7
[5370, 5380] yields 1.8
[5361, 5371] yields 1.1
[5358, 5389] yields 1.7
